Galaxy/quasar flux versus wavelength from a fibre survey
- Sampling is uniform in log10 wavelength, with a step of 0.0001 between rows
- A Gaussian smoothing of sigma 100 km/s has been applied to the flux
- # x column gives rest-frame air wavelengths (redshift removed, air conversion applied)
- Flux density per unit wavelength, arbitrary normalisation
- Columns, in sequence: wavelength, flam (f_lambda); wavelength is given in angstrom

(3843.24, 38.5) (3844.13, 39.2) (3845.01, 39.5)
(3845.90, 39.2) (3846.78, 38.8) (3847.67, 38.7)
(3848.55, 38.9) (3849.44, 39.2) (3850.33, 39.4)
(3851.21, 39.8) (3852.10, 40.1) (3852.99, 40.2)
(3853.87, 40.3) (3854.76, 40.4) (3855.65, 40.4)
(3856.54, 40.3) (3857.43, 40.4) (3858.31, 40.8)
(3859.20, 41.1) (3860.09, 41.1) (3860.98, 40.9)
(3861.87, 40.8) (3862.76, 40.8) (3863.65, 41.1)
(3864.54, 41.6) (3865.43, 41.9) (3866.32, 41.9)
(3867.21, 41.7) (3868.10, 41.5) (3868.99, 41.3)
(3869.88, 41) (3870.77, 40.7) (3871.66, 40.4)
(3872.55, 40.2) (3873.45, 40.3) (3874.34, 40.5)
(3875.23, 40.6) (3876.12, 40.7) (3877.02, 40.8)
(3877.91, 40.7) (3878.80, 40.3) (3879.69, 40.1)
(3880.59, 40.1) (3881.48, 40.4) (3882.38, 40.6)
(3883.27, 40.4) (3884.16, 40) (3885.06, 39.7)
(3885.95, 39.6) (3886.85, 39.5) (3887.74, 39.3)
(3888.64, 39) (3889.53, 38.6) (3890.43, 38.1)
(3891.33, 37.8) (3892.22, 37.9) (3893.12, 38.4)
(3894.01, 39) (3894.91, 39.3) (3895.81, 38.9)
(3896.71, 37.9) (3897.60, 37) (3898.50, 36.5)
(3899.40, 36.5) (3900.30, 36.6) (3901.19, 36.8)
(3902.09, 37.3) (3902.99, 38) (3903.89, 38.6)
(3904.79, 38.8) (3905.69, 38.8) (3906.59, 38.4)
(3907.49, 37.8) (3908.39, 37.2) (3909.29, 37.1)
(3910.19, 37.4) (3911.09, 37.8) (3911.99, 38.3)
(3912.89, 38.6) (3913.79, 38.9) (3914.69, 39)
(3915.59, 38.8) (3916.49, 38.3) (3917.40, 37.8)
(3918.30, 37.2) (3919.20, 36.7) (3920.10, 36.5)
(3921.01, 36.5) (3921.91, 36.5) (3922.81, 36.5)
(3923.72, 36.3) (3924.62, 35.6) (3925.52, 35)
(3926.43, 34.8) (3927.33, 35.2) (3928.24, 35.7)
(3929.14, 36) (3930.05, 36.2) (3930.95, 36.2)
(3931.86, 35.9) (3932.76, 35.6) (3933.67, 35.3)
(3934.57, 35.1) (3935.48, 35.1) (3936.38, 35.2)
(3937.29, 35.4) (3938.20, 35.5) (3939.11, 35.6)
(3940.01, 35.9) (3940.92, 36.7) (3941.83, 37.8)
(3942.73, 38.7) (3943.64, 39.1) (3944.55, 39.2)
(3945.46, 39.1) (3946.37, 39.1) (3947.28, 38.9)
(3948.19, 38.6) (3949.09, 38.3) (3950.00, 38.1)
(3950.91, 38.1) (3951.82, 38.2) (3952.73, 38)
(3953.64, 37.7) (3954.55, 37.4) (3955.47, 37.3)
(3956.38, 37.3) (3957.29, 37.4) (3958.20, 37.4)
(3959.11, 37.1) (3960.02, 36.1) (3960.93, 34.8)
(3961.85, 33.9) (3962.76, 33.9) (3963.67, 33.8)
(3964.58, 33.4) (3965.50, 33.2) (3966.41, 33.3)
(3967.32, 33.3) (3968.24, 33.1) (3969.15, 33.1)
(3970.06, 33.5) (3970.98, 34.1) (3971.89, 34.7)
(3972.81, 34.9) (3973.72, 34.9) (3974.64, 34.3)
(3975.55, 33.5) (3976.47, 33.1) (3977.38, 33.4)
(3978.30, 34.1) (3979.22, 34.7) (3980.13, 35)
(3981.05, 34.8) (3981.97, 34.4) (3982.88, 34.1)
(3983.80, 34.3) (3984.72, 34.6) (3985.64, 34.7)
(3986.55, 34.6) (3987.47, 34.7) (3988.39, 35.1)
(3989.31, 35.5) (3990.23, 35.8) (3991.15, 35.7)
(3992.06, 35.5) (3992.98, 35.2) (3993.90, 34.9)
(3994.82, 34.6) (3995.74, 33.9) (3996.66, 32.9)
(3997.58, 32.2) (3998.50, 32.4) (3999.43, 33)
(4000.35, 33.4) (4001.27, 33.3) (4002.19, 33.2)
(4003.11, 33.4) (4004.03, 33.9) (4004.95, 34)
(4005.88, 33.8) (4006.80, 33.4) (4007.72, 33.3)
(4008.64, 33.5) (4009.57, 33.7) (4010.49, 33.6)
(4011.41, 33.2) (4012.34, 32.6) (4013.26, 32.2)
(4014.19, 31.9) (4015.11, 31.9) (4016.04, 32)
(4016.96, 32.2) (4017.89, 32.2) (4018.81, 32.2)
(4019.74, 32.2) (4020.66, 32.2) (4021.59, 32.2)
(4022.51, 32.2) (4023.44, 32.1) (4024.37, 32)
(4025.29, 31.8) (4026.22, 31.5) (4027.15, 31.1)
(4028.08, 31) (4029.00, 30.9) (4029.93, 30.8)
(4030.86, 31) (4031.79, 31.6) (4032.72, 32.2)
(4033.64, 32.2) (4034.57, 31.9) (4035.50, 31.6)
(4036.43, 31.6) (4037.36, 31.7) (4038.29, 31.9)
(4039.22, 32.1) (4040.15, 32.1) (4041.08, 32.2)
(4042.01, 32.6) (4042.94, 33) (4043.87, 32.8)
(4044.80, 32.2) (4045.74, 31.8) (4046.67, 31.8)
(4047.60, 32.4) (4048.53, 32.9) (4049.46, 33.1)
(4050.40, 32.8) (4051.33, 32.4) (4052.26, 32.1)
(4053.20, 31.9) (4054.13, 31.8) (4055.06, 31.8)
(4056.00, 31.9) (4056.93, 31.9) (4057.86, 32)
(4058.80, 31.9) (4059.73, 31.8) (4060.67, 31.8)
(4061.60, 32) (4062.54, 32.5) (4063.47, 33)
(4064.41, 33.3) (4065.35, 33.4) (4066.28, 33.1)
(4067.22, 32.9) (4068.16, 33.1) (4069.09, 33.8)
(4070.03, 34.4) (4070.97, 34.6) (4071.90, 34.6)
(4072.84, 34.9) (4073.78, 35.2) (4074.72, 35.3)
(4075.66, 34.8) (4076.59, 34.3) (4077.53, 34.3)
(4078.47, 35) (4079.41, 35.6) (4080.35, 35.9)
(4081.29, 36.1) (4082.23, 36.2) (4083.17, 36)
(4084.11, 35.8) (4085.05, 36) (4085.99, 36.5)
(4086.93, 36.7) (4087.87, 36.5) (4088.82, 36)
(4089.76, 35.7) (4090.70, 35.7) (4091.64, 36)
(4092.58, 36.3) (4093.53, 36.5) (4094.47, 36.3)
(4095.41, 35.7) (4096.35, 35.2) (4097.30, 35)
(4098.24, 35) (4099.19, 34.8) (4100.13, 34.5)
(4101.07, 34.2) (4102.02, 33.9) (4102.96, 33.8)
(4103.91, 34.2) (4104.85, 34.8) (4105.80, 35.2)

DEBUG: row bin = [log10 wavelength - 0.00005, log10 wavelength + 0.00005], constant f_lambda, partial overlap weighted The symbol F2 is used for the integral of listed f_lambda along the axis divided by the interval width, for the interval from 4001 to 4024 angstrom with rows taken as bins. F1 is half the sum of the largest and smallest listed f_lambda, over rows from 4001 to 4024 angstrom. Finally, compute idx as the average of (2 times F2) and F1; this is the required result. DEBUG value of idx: 49.3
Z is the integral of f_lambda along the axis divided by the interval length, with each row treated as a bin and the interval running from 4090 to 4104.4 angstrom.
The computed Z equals 35.2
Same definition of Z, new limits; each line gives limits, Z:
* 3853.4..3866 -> 40.9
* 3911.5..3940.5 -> 36.4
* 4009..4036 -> 32.0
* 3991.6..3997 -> 34.6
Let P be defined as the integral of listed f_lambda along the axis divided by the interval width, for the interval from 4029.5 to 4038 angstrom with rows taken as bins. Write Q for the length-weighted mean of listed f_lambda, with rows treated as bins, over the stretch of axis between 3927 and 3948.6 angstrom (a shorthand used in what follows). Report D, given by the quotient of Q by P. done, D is 1.16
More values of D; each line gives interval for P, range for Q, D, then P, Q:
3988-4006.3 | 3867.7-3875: 1.20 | 34.1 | 41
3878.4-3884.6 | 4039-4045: 0.81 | 40.3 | 32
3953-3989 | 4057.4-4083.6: 0.98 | 34.8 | 34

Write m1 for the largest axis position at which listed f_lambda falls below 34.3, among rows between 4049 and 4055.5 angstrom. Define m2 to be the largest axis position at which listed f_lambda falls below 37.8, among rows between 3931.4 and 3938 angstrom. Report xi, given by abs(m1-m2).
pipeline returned 117.8 angstrom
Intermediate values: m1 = 4055.06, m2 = 3937.29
